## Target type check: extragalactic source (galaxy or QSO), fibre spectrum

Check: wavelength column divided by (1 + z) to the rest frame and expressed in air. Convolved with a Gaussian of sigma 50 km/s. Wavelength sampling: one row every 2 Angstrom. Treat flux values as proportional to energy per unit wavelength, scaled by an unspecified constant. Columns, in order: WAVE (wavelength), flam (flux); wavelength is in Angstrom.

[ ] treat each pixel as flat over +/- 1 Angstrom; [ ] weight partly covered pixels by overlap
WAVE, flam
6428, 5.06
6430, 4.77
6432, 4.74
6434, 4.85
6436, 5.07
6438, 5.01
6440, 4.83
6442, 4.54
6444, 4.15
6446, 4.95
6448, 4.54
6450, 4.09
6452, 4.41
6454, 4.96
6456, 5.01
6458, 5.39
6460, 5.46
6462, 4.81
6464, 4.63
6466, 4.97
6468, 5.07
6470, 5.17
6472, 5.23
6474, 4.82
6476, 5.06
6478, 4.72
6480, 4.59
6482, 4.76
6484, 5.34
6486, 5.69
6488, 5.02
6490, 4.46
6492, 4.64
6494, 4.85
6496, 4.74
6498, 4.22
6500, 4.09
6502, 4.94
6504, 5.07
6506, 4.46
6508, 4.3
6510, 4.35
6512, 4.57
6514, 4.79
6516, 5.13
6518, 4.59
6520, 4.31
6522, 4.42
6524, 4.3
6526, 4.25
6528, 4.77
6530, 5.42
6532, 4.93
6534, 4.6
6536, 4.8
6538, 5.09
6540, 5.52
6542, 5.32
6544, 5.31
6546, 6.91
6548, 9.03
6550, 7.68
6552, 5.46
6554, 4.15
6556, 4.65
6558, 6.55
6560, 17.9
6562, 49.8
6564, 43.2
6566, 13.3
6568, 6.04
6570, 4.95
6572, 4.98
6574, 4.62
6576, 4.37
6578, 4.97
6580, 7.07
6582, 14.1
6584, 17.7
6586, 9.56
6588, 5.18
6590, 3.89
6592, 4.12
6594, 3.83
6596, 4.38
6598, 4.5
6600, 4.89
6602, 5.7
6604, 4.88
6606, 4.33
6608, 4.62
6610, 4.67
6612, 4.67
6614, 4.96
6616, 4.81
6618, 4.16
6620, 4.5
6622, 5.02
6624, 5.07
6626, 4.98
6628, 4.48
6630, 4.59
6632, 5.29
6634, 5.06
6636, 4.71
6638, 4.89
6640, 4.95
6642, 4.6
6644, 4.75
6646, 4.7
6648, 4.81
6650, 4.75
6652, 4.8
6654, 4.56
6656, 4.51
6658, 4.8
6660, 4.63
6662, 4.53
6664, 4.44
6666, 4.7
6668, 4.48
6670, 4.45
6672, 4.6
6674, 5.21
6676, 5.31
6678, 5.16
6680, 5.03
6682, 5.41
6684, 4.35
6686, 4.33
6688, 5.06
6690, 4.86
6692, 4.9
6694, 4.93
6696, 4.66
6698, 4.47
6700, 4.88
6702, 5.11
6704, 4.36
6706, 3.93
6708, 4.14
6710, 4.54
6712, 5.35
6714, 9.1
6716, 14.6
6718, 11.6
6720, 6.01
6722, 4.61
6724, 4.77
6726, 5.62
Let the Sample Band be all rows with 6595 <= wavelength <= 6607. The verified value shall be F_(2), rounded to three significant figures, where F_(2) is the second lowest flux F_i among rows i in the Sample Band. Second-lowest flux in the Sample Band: 4.38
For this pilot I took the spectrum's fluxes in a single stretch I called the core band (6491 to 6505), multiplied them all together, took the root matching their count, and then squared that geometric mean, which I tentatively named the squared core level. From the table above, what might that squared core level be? 21.5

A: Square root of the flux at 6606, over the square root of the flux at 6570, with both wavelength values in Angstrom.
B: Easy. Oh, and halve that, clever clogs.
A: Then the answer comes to 0.47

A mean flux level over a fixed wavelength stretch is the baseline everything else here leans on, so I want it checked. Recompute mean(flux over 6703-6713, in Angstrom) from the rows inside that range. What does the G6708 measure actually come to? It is 4.5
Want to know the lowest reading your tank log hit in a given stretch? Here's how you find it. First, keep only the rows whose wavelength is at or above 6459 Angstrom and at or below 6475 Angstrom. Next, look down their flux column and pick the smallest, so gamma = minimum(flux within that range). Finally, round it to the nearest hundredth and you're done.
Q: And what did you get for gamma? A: 4.63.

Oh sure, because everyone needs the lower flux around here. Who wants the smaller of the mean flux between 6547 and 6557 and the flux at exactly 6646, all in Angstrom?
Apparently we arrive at 4.7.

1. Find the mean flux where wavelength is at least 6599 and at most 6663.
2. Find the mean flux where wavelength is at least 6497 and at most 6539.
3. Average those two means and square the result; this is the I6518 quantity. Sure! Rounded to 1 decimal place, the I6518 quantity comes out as 22.1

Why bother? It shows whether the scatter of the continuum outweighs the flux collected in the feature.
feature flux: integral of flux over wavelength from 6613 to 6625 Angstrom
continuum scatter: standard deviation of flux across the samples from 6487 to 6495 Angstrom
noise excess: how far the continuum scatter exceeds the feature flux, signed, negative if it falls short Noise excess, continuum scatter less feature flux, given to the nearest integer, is -57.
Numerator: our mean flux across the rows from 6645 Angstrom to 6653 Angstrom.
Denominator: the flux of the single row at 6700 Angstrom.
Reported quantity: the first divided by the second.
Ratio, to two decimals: 0.98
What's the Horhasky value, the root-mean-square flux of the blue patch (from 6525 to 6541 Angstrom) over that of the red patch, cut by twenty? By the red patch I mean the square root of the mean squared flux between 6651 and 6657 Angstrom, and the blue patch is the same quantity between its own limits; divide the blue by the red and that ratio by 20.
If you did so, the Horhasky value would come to 0.053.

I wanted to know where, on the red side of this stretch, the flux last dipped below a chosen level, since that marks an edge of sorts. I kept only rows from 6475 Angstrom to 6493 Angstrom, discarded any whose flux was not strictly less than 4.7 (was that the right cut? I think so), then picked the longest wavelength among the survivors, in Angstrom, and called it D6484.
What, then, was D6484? 6492 Angstrom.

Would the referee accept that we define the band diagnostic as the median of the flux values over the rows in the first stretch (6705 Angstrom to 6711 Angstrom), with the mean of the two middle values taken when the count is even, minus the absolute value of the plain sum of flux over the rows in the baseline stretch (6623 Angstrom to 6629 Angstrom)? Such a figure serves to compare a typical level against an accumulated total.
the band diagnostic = -10.4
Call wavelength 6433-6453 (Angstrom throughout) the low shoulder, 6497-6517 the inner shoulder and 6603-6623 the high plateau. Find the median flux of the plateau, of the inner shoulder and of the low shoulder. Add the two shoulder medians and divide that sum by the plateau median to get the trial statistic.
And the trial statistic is 1.97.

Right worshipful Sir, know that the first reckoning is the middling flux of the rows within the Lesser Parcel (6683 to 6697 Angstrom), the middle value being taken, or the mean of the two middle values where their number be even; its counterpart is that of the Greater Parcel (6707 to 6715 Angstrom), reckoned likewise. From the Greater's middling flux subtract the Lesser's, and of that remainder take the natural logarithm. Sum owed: -2.5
